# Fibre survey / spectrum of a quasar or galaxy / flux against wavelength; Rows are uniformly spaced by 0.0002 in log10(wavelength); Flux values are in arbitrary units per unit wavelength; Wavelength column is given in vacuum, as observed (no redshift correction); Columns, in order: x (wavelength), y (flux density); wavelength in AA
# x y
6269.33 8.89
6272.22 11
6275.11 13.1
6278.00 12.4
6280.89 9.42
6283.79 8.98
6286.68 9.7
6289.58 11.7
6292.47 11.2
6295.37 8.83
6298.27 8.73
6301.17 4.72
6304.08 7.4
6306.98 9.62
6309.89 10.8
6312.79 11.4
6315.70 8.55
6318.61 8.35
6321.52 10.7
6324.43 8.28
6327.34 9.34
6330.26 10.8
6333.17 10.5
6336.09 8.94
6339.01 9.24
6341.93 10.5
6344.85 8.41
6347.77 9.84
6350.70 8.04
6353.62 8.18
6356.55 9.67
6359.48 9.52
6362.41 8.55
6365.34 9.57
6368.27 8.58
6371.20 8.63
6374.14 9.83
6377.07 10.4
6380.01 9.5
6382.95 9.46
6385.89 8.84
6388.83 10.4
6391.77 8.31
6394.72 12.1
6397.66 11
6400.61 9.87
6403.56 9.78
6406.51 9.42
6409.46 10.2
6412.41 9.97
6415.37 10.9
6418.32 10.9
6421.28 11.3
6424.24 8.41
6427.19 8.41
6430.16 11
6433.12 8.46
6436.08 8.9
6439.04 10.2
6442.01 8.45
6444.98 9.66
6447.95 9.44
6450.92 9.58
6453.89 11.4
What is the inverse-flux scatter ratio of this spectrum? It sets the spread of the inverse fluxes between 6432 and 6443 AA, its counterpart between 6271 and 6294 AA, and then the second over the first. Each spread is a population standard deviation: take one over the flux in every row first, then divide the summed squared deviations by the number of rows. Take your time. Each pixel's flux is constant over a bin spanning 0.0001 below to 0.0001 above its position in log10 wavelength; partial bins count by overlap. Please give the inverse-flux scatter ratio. 1.4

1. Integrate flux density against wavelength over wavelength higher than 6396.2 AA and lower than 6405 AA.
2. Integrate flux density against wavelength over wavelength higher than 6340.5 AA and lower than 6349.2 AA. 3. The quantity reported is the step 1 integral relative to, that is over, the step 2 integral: 1.08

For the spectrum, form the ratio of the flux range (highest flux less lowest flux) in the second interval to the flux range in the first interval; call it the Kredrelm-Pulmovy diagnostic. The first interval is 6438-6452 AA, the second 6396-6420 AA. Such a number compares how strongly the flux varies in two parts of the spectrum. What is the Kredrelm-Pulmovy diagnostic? 0.9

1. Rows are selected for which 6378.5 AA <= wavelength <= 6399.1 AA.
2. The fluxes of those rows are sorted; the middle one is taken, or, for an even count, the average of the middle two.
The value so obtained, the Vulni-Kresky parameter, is 9.5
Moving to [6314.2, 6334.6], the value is 9.3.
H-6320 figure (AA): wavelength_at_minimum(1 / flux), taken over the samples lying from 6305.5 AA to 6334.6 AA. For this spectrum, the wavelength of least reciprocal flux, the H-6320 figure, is 6312.79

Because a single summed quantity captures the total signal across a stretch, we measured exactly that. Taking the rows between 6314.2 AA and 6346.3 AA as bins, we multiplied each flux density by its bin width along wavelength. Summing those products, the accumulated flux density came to 302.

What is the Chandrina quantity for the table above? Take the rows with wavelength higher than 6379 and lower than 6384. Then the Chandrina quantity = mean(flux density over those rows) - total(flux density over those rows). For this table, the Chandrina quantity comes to -9.5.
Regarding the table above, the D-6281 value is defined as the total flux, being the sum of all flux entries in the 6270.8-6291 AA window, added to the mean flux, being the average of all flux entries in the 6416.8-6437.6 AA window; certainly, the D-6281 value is 85.9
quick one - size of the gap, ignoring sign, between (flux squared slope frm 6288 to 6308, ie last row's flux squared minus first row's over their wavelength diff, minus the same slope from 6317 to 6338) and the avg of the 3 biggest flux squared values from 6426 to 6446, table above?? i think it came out 109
